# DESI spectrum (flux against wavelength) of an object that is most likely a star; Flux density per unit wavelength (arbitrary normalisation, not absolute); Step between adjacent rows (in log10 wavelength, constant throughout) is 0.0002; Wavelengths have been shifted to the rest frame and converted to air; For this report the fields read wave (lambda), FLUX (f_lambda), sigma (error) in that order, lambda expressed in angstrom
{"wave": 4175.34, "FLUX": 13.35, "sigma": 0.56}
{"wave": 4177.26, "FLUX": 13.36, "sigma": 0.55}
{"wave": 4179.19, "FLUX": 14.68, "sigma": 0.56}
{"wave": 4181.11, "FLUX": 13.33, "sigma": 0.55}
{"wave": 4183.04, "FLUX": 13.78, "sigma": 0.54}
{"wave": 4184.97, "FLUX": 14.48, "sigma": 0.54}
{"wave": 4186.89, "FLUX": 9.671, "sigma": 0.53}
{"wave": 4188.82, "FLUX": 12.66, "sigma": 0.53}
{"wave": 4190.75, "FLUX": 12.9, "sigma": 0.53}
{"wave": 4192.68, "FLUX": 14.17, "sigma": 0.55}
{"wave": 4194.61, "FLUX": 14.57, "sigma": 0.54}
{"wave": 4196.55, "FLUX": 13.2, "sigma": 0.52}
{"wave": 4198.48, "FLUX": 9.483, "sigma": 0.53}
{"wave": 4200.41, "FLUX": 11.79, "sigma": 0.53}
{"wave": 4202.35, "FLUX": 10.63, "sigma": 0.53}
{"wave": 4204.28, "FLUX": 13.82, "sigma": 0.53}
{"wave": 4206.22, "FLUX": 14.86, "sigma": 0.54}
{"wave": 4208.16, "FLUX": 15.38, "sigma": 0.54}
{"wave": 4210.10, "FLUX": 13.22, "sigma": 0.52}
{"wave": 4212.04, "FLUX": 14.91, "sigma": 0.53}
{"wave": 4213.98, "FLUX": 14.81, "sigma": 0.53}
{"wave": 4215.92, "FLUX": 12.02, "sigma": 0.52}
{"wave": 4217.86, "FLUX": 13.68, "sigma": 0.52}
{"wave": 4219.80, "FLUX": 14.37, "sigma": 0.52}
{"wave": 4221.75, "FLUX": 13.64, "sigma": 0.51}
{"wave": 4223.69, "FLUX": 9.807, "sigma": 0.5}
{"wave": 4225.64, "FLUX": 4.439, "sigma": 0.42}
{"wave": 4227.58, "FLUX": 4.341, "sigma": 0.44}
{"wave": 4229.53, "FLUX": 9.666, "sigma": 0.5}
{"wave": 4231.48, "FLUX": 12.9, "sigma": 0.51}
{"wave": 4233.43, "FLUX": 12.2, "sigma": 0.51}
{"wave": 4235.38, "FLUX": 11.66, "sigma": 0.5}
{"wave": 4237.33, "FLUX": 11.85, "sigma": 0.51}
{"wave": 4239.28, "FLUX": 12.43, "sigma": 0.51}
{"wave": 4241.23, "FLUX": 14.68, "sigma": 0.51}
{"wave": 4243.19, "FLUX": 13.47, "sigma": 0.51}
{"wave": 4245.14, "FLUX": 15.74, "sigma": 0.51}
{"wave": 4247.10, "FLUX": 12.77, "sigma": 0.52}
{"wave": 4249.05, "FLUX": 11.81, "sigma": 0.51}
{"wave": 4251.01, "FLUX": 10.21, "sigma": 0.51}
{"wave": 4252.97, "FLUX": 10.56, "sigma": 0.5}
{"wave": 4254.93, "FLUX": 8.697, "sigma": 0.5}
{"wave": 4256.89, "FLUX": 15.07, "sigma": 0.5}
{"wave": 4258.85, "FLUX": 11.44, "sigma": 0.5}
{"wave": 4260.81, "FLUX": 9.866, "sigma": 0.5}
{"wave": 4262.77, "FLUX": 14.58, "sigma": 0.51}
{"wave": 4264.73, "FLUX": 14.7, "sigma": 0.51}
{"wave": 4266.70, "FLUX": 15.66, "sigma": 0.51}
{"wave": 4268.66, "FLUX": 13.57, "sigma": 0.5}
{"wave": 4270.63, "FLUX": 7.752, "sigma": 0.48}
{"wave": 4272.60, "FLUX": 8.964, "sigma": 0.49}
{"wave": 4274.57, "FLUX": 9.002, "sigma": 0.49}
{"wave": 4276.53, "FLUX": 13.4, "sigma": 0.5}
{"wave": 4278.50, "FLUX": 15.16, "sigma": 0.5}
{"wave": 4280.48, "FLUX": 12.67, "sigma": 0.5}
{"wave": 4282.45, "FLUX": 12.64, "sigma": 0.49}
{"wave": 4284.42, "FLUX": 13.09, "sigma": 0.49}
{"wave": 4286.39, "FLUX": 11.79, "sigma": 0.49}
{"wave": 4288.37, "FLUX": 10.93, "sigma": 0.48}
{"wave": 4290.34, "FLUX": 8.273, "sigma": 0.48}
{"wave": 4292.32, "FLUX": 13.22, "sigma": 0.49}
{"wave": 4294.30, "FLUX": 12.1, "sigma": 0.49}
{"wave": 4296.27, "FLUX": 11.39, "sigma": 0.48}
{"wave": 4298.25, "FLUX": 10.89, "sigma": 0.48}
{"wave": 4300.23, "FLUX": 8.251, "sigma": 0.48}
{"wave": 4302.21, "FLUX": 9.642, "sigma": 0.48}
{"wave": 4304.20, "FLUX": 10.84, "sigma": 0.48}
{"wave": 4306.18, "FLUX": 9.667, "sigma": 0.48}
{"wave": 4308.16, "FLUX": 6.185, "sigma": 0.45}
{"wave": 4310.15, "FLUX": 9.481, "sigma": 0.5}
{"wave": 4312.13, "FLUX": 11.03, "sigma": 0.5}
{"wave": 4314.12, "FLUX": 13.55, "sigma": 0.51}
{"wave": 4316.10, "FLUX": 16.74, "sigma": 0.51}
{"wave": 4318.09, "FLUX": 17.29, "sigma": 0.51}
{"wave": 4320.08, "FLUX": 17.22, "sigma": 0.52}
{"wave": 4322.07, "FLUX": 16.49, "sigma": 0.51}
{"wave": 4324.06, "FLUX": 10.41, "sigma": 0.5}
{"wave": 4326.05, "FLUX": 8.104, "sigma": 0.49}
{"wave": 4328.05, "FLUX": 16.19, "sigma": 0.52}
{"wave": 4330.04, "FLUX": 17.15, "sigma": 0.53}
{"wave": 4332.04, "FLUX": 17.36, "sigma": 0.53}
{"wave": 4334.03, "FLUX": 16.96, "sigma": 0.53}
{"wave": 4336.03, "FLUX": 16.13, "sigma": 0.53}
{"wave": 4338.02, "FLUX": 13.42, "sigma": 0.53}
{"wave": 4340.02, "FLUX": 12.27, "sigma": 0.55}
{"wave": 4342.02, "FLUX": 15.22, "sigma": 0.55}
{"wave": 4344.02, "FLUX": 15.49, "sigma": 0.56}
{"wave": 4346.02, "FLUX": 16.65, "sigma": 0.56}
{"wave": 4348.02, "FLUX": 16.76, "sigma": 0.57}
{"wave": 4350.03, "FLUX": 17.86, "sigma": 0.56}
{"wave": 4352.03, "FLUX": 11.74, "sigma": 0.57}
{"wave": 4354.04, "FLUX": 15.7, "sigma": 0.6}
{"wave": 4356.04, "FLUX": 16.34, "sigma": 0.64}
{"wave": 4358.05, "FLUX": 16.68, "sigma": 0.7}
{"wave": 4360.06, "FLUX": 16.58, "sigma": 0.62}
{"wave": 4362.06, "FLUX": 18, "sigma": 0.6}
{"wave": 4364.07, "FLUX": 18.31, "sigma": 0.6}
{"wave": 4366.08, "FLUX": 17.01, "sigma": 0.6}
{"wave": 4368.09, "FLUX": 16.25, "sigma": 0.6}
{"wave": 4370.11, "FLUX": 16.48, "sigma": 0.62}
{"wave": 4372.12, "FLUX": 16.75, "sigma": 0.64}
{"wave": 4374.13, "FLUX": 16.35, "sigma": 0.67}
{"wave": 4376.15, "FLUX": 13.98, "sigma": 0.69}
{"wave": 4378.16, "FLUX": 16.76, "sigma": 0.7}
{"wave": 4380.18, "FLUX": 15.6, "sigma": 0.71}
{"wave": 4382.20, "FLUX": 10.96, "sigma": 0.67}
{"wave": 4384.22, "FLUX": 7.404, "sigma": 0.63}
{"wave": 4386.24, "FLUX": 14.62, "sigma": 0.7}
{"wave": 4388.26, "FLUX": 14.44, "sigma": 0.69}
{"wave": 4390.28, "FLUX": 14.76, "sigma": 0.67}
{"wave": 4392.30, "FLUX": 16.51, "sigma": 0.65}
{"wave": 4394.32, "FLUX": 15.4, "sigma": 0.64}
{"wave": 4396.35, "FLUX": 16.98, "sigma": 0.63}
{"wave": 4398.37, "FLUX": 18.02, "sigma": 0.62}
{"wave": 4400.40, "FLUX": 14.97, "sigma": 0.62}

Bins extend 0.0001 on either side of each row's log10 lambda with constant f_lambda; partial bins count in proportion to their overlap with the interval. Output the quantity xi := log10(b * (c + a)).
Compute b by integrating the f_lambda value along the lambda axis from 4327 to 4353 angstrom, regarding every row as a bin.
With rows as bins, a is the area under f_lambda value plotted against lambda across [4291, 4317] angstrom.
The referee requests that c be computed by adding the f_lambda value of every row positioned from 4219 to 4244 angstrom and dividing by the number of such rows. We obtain 5.08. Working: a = 285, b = 406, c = 11.2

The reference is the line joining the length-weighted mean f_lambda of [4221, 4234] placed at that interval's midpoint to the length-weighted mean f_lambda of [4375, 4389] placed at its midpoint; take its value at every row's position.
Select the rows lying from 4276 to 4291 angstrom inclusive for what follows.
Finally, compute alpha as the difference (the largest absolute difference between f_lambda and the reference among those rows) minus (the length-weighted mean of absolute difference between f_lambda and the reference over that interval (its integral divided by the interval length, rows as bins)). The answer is 2.4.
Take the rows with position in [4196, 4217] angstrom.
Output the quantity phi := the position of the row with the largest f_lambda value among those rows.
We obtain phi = 4208.16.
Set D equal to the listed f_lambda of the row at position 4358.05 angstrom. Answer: 16.68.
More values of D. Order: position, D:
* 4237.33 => 11.85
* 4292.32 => 13.22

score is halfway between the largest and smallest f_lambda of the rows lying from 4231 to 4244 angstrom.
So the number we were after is 13.2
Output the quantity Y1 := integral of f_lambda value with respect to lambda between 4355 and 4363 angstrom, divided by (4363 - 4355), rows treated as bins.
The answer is 16.9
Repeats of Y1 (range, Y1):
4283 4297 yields 11.6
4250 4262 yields 11.0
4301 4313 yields 9.4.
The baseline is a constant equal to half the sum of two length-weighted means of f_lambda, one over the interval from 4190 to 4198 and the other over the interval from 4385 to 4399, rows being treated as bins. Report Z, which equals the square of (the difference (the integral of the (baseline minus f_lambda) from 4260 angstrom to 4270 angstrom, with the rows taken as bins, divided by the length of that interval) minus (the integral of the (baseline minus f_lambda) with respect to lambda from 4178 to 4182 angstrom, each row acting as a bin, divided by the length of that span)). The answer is 0.2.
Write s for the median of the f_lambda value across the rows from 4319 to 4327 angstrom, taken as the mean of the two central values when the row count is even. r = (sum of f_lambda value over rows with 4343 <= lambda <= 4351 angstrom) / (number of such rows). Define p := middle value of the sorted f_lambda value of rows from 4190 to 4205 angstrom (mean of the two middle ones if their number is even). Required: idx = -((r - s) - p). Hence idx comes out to 10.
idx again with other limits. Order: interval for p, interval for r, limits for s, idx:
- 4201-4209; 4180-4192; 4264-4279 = 15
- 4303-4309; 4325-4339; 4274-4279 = 8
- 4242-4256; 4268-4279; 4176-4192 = 14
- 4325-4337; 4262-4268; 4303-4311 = 11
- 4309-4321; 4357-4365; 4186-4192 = 10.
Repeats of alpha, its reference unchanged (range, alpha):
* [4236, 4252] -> 2.9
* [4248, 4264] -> 3.0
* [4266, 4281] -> 2.3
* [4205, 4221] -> 1.4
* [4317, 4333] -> 1.1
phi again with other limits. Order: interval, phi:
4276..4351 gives 4350.03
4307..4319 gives 4318.09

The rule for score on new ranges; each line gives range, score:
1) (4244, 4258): 12.2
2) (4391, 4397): 16.2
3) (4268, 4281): 11.5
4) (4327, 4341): 14.8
